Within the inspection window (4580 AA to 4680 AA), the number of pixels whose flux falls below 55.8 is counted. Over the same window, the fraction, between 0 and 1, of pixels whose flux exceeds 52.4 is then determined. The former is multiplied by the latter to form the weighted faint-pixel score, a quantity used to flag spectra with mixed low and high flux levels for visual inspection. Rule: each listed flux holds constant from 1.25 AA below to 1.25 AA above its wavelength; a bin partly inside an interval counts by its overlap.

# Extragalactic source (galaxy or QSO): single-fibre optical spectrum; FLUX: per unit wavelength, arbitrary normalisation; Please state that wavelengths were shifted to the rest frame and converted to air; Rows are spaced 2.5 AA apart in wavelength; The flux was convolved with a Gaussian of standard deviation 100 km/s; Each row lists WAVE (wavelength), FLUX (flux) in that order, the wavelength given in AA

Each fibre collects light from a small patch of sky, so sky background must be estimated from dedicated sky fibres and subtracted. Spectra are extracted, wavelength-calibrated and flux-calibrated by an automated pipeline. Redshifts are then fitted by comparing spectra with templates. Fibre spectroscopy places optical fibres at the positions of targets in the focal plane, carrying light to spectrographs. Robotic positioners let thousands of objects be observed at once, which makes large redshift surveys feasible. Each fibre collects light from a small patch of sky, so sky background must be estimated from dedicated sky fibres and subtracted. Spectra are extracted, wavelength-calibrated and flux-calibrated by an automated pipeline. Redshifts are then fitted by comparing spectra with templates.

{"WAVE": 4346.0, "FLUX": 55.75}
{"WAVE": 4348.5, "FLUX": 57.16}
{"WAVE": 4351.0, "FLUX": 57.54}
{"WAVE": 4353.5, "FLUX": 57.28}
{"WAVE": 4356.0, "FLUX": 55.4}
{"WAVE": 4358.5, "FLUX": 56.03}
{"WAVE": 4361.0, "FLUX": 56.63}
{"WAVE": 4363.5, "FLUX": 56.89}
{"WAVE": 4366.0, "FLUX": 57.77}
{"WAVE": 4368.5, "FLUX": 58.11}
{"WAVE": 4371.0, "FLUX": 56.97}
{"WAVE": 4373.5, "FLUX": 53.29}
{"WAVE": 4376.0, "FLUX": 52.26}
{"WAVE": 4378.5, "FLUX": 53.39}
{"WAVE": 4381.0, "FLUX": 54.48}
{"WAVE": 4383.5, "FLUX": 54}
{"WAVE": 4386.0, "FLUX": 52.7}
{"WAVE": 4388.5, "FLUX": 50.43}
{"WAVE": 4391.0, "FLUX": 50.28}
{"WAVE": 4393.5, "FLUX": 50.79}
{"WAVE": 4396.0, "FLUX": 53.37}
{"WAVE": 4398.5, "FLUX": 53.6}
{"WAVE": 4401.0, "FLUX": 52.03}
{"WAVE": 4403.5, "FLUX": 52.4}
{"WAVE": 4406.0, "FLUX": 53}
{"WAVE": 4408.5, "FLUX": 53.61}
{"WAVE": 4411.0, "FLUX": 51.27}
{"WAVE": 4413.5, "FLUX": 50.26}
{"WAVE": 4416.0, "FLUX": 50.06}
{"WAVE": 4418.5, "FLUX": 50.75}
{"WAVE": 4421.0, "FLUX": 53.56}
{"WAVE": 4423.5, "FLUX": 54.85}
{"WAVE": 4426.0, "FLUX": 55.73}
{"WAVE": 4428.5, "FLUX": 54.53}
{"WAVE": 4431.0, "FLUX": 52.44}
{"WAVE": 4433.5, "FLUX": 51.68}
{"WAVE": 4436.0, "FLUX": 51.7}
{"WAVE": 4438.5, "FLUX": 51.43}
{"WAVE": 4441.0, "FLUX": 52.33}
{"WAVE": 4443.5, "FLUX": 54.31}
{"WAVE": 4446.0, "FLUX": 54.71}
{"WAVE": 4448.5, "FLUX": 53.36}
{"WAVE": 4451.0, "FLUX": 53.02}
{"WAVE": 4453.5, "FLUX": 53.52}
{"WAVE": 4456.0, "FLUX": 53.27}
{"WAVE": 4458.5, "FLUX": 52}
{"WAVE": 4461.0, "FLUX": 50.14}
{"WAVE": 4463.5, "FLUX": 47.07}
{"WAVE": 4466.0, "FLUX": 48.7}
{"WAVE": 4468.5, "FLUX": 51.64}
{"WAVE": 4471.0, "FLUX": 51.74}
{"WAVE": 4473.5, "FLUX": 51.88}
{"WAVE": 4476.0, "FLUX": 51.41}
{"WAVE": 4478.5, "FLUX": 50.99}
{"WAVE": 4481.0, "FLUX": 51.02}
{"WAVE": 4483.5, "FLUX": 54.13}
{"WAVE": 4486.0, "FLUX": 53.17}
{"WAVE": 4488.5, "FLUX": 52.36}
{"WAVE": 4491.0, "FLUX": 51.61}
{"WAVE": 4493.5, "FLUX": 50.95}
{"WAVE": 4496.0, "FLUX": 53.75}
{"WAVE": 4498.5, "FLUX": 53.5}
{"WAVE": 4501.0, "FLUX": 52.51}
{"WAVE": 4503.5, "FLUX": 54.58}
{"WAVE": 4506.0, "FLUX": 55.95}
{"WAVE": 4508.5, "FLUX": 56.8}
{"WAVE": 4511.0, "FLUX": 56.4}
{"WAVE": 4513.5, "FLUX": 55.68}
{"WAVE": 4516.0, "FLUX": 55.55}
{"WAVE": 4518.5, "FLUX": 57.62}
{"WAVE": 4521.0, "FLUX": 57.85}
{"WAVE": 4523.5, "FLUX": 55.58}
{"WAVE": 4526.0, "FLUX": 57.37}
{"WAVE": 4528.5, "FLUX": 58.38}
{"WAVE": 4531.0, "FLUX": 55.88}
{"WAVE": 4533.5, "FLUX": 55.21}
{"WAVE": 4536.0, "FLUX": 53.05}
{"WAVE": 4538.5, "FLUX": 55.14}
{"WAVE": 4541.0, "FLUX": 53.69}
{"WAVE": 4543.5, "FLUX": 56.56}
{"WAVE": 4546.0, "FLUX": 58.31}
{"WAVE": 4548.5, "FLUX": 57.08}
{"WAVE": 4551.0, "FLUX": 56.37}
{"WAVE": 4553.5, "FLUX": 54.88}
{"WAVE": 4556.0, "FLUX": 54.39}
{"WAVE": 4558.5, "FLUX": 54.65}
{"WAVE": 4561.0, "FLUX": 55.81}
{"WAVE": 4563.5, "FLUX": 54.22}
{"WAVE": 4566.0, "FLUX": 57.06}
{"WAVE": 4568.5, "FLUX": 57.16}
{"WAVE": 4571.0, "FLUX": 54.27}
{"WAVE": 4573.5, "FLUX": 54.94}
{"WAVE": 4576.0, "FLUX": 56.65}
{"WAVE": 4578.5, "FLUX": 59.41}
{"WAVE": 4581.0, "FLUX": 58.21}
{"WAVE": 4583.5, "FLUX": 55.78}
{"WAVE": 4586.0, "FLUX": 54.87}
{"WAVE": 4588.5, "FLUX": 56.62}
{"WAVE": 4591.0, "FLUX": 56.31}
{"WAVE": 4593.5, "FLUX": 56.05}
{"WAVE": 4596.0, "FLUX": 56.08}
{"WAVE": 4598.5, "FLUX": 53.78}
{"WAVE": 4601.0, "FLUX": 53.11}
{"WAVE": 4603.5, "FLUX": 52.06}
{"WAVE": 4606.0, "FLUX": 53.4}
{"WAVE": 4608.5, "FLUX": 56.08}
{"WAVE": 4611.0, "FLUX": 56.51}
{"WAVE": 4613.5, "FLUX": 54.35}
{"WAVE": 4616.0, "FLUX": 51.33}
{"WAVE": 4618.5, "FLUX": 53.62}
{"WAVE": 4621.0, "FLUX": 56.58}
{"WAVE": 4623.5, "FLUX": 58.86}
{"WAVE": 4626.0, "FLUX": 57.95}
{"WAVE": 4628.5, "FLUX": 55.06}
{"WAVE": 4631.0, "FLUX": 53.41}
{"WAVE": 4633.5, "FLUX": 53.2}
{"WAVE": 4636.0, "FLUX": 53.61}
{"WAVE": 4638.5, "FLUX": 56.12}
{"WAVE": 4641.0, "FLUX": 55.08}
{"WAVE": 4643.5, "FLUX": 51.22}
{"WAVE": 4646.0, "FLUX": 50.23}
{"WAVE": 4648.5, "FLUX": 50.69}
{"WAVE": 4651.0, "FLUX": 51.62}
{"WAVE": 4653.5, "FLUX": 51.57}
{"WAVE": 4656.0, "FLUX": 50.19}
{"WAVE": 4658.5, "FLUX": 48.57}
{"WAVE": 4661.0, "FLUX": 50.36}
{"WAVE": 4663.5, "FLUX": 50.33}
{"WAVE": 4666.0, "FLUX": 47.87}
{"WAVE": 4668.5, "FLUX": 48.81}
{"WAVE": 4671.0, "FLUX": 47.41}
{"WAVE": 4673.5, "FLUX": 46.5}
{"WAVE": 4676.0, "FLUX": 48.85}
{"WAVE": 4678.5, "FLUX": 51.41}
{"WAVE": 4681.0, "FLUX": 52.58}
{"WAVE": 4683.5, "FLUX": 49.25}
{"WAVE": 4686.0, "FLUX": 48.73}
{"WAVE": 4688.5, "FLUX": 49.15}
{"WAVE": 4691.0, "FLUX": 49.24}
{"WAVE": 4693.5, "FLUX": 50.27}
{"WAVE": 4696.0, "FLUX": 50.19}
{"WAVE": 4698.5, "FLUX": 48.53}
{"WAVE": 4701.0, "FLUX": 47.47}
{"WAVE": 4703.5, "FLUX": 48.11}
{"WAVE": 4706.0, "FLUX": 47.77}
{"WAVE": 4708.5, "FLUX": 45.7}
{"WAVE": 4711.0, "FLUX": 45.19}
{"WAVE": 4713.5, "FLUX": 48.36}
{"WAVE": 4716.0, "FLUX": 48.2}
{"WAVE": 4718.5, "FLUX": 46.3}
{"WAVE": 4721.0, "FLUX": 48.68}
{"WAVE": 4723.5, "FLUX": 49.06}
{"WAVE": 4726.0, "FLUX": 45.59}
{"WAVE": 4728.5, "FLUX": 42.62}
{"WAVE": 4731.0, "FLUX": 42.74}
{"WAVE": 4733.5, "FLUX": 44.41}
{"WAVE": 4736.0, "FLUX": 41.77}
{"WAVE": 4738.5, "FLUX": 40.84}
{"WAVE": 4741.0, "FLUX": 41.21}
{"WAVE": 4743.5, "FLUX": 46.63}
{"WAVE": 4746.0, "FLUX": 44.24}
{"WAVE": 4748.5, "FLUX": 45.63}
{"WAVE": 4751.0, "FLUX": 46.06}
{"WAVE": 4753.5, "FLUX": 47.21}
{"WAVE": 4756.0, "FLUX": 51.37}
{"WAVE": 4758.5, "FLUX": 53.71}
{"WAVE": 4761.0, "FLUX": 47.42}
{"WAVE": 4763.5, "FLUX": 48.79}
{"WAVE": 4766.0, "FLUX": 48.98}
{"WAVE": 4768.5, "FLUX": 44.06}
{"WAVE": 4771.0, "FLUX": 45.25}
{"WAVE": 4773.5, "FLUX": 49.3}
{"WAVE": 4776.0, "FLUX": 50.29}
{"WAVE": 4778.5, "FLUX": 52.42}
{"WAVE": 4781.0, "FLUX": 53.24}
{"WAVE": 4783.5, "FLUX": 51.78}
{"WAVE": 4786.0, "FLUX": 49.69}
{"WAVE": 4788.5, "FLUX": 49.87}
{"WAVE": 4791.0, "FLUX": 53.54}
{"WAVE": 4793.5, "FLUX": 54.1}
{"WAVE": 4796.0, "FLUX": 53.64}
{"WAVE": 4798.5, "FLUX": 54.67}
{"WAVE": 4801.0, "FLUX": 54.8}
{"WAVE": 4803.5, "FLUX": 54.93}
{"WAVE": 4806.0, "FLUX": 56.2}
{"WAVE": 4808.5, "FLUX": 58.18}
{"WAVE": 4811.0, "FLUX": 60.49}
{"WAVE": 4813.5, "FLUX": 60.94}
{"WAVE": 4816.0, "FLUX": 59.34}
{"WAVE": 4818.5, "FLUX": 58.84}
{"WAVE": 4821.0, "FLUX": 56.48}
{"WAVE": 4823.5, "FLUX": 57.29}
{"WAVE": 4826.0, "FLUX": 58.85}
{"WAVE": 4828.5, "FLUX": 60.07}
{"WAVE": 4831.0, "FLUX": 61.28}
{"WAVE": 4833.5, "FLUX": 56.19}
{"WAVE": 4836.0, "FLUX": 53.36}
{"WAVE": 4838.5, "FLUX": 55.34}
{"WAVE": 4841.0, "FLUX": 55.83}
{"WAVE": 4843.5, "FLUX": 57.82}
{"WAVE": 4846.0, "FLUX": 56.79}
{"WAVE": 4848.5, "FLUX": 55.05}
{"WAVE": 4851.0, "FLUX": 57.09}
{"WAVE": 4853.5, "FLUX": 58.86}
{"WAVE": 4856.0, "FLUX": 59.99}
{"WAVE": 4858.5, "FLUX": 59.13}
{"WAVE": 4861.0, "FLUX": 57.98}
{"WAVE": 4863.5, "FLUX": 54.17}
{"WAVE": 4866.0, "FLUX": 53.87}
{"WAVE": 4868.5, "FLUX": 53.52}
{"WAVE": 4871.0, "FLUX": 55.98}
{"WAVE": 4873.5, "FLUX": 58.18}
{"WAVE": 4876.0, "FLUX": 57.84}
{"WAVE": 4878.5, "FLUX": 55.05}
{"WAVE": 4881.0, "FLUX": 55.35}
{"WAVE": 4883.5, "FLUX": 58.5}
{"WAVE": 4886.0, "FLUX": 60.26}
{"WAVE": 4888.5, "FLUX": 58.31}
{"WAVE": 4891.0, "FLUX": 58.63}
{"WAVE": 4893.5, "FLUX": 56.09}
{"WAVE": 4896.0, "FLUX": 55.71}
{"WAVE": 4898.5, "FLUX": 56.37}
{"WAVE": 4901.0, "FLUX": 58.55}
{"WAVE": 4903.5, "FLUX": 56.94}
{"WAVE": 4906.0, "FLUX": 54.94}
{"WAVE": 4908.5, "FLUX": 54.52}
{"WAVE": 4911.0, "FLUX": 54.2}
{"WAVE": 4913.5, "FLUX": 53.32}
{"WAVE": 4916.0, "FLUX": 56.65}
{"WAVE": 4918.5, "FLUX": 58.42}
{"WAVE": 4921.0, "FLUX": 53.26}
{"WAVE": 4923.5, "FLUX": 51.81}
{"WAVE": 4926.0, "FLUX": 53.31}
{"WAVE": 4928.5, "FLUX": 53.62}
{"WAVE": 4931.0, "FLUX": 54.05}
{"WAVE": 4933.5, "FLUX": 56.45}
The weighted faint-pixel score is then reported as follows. 17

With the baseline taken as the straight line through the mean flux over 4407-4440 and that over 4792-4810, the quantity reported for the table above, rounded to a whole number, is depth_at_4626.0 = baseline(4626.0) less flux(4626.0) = -4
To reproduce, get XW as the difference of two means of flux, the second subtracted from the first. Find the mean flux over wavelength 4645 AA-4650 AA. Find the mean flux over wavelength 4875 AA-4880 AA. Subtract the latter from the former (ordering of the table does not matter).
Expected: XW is -6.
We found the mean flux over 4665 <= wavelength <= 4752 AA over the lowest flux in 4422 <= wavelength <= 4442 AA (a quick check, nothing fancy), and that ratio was 0.91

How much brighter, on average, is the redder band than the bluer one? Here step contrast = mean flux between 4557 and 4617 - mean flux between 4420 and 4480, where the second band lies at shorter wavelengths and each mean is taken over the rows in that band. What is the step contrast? 3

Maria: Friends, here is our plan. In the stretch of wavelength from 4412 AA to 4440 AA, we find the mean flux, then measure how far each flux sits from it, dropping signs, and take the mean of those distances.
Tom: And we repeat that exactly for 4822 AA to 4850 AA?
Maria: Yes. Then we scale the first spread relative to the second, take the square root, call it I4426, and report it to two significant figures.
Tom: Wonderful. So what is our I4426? 0.95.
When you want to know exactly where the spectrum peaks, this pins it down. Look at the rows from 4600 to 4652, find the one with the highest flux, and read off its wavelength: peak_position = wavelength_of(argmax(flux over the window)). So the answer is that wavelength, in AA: 4623.5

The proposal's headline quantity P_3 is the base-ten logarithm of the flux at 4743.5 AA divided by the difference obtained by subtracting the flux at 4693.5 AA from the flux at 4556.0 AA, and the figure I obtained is 1.05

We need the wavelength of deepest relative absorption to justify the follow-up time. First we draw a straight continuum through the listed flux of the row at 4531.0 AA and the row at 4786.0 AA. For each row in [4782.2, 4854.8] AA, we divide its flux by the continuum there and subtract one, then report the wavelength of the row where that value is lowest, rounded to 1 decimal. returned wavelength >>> 4786.0 AA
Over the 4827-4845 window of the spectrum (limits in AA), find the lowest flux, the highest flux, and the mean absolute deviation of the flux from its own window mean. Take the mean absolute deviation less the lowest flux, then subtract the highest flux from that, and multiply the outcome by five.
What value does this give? -562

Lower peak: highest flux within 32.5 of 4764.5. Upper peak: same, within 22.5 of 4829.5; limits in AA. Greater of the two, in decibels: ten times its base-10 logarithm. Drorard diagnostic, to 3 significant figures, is 17.9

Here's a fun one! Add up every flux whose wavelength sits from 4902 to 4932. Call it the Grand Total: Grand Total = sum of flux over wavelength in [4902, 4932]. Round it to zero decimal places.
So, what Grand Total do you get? 655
